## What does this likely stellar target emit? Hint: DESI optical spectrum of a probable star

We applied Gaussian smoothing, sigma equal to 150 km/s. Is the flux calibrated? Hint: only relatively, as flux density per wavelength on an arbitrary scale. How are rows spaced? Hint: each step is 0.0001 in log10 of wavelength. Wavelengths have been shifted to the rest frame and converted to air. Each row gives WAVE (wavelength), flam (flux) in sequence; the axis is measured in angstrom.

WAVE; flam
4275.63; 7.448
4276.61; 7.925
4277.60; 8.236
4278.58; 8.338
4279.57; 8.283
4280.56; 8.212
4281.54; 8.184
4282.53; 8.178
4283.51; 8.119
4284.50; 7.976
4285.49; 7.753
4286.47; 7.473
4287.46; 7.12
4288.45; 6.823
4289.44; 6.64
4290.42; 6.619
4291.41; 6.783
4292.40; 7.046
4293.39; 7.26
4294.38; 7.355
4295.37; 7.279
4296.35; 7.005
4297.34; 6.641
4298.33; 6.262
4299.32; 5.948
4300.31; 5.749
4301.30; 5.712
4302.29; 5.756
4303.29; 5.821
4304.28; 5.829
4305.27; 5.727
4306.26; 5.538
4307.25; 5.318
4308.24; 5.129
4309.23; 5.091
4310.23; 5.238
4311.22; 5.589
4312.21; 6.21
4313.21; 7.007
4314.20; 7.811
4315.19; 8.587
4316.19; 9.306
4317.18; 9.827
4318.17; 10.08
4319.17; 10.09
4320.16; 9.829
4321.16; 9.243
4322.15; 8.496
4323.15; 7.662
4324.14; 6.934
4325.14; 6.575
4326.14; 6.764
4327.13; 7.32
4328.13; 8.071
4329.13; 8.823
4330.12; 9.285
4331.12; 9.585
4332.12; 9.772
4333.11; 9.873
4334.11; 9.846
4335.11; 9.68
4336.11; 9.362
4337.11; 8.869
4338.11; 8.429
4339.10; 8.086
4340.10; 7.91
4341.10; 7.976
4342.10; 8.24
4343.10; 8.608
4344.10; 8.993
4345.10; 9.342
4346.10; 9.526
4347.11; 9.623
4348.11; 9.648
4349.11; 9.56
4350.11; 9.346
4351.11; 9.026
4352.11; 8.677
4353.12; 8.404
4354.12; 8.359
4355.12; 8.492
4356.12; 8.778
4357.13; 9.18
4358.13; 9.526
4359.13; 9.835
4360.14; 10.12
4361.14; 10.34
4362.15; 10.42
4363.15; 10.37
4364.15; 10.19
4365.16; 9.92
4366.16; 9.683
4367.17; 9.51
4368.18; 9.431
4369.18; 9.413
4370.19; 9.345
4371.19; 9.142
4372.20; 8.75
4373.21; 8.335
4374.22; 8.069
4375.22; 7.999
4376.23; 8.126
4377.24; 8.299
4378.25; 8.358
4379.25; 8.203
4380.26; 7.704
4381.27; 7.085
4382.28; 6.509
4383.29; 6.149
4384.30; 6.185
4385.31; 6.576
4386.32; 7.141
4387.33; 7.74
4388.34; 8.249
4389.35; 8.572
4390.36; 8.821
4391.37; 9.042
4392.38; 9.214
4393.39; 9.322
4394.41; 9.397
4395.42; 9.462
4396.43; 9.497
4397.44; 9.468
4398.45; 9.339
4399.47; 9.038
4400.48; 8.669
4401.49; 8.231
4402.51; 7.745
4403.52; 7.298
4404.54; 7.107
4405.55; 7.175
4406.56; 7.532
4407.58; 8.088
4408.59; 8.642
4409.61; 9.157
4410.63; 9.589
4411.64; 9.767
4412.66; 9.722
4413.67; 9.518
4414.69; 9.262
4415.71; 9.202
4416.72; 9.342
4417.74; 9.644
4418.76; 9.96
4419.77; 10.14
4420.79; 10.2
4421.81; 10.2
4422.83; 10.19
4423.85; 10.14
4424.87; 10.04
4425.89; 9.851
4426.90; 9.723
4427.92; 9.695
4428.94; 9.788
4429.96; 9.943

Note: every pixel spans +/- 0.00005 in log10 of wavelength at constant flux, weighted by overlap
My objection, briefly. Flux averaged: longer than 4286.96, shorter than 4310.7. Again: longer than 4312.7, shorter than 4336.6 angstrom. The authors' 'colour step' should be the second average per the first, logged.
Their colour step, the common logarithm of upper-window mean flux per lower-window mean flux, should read 0.15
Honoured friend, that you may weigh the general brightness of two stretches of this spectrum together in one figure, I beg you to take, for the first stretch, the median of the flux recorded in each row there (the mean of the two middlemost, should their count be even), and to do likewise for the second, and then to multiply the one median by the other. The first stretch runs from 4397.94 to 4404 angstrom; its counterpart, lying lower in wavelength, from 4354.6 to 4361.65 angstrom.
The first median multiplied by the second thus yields 80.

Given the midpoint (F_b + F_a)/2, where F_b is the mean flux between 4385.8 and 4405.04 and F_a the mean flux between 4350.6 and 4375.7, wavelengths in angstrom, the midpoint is 8.9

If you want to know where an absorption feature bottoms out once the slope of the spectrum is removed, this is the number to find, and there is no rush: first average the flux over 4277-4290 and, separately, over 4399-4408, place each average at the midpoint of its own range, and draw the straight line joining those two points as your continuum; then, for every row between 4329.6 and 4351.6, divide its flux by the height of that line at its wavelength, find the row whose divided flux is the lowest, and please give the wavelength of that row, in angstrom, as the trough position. 4340.10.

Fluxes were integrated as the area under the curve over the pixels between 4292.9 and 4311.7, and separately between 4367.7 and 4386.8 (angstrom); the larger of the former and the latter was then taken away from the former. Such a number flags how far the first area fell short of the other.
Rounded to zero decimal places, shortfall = -39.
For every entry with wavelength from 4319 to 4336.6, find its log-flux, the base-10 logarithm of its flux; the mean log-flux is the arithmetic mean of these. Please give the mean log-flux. 0.94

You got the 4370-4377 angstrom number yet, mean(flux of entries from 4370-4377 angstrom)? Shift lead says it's 8.5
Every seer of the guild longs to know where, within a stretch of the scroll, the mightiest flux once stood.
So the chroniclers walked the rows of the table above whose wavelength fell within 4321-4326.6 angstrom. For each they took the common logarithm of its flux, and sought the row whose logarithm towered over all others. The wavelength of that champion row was 4321.16 angstrom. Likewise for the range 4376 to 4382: 4378.25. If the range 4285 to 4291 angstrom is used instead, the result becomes 4285.49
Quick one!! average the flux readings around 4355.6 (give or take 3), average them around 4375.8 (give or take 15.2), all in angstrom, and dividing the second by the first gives 0.97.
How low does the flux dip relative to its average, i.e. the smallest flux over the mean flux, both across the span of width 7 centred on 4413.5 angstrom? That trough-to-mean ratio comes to 0.970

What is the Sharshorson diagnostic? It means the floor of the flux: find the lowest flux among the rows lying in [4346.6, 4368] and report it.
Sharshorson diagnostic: 8.359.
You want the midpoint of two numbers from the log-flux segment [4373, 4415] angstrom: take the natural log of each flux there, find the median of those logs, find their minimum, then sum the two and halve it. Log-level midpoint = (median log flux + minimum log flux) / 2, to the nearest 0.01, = 1.97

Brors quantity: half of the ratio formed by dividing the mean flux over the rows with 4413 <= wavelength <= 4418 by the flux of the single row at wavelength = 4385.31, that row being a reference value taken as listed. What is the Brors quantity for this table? 0.71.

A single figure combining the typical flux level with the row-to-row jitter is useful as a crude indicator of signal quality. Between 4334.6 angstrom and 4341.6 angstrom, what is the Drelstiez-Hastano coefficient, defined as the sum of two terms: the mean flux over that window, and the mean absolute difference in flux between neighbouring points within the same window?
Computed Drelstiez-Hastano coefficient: 8.92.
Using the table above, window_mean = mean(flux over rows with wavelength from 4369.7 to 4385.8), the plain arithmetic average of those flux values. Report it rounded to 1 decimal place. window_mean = 7.8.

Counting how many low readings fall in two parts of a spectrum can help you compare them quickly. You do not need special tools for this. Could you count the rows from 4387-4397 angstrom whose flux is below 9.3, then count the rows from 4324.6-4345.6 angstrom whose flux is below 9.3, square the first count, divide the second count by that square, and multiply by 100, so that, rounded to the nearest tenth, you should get 38.9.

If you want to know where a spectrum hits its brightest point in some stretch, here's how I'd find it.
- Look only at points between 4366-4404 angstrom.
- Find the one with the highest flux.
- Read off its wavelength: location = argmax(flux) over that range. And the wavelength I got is 4366.16 angstrom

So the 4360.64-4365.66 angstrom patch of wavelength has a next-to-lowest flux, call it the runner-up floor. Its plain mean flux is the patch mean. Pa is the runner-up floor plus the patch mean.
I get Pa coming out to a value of 20.4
